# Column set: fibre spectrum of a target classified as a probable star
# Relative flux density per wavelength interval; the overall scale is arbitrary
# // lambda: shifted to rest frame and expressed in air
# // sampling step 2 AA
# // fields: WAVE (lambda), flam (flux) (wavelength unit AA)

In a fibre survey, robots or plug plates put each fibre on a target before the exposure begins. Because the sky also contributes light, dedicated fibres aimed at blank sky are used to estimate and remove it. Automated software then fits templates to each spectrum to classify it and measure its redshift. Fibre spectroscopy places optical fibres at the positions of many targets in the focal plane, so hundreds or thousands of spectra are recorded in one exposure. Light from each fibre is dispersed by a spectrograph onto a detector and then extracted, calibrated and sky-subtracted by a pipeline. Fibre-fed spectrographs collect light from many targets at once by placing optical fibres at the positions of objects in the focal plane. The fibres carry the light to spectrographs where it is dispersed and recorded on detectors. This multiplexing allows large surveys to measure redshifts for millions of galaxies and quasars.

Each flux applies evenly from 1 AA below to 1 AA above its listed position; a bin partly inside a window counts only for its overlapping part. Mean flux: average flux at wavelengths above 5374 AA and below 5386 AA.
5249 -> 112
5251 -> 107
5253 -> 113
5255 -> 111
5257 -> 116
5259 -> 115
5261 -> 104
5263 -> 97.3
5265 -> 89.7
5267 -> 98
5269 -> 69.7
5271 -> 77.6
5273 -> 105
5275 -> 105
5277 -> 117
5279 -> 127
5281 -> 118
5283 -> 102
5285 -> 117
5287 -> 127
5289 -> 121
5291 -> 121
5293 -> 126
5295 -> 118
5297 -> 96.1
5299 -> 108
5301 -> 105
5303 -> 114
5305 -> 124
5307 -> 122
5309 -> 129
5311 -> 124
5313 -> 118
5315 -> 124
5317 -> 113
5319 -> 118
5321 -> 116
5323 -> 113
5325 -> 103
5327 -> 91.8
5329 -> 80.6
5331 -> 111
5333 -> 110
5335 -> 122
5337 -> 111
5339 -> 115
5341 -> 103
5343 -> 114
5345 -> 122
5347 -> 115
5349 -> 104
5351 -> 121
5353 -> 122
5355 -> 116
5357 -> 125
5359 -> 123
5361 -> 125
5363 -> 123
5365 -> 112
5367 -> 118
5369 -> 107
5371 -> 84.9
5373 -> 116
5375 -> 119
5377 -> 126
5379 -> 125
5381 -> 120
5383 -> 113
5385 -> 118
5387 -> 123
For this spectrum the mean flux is 120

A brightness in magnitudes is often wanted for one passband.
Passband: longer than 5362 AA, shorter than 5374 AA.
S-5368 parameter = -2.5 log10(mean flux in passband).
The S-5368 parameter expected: -5.10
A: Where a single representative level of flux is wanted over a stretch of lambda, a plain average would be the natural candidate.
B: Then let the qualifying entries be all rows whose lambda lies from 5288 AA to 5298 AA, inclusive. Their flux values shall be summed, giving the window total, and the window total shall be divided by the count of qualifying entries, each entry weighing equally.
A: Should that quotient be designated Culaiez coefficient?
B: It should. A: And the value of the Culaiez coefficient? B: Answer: 116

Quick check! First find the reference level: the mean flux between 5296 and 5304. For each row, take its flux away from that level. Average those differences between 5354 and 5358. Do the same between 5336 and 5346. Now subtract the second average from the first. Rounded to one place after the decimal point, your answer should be -7.5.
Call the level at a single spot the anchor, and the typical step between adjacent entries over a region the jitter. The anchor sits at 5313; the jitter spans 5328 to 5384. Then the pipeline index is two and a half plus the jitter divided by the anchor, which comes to 2.58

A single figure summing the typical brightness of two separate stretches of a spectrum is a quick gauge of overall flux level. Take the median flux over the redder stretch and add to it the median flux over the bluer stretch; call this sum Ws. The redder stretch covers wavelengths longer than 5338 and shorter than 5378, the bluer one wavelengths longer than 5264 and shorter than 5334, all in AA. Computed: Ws 231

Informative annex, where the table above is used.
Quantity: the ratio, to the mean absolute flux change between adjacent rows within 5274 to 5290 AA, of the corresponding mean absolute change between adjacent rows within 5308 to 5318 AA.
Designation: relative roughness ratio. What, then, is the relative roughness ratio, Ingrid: 0.63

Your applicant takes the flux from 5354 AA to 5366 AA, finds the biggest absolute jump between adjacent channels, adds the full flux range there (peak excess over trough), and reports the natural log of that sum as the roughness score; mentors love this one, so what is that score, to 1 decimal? 3.2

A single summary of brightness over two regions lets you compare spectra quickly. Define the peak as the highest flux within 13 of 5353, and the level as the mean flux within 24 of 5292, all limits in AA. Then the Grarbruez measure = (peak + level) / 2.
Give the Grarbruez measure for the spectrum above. 119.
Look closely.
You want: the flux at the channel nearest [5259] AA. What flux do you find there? 115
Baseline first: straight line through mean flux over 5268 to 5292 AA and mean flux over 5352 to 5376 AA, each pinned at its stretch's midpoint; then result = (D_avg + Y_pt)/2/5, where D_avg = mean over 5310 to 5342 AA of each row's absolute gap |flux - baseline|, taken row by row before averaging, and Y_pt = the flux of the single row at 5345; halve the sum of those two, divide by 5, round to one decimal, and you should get 13.0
